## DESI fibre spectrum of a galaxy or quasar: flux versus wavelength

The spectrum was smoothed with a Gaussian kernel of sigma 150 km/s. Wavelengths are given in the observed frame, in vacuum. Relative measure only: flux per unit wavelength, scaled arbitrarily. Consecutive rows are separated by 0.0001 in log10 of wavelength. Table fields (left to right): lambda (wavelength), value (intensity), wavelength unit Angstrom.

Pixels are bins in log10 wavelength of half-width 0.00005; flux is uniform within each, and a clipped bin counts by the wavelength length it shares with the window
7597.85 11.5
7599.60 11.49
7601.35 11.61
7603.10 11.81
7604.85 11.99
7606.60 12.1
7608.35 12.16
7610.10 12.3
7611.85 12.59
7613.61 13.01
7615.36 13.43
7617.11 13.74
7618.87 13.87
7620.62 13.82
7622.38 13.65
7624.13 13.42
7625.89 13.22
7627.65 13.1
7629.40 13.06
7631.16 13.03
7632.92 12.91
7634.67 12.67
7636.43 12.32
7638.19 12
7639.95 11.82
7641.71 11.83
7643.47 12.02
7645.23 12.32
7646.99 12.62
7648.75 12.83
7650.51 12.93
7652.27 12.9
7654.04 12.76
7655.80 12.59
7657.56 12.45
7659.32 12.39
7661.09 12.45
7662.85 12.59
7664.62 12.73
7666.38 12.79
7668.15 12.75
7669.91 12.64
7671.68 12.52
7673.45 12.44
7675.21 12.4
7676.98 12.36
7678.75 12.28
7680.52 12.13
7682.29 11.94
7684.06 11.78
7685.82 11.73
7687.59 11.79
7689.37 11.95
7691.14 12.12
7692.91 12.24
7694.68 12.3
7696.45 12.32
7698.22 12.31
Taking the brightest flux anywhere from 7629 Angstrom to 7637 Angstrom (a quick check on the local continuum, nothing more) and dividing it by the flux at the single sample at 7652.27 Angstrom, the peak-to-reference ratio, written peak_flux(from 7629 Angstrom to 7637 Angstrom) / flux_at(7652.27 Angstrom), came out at 1.01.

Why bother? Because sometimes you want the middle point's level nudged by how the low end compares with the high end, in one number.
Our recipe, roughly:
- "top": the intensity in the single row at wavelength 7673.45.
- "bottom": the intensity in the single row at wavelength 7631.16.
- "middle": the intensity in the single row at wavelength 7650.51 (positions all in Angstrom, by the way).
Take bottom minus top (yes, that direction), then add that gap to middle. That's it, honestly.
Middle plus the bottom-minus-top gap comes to 13.5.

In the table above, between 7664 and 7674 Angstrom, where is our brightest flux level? 7666.38 Angstrom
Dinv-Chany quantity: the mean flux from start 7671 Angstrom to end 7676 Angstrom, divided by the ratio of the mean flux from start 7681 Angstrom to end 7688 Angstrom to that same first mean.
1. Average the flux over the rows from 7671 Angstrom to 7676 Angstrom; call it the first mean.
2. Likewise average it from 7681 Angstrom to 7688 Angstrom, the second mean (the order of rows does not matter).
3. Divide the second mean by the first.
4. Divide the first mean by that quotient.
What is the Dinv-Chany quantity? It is 13.1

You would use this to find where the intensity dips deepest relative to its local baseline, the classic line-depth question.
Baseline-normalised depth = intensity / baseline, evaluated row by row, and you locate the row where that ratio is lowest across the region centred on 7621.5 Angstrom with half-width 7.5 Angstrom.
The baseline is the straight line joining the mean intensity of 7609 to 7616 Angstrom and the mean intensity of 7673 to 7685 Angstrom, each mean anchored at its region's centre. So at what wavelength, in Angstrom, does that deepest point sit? 7627.65 Angstrom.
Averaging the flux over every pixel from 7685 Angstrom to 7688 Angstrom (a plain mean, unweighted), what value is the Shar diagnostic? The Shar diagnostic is 11.8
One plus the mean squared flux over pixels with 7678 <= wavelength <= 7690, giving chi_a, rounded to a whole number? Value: 144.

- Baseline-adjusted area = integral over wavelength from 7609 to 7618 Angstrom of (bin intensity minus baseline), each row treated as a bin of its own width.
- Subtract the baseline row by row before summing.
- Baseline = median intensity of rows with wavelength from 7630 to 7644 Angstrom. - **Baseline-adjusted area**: 7.4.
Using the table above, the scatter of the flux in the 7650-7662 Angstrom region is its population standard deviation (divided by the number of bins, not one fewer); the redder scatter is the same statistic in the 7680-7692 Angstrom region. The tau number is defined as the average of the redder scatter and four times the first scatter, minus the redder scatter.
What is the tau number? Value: 0.34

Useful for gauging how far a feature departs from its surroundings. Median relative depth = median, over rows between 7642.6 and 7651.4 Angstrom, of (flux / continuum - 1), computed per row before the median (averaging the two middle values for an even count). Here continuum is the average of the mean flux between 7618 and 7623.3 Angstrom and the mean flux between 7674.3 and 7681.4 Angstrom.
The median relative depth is -0.032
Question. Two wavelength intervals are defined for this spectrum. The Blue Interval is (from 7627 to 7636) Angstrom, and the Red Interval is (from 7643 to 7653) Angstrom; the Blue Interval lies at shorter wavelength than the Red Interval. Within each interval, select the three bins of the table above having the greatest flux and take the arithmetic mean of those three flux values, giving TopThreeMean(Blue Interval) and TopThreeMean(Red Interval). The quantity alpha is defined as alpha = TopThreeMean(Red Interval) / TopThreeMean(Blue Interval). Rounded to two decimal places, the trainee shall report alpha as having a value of 0.99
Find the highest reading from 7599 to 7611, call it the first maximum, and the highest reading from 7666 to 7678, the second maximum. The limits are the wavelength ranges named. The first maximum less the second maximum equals -0.5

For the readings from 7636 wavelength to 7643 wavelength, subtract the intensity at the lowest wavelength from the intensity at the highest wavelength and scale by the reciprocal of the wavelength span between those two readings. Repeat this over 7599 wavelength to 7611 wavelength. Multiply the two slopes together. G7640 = -0.0072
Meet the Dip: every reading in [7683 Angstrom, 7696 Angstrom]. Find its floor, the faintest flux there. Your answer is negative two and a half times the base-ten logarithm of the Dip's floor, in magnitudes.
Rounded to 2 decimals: -2.67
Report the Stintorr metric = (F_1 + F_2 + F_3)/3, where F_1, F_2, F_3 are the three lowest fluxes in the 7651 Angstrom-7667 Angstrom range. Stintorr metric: 12.4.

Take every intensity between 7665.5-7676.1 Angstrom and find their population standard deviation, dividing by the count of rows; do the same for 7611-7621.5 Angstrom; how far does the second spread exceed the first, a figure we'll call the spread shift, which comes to 0.32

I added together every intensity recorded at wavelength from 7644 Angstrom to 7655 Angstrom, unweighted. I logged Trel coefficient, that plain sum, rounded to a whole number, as 76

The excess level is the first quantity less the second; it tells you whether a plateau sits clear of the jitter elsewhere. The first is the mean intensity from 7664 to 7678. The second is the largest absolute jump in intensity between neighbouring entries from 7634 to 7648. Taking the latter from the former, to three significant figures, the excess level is 12.2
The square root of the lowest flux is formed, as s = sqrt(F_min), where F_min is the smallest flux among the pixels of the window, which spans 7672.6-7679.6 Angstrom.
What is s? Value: 3.50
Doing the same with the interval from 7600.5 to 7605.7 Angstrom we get 3.41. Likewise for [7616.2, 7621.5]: 3.71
